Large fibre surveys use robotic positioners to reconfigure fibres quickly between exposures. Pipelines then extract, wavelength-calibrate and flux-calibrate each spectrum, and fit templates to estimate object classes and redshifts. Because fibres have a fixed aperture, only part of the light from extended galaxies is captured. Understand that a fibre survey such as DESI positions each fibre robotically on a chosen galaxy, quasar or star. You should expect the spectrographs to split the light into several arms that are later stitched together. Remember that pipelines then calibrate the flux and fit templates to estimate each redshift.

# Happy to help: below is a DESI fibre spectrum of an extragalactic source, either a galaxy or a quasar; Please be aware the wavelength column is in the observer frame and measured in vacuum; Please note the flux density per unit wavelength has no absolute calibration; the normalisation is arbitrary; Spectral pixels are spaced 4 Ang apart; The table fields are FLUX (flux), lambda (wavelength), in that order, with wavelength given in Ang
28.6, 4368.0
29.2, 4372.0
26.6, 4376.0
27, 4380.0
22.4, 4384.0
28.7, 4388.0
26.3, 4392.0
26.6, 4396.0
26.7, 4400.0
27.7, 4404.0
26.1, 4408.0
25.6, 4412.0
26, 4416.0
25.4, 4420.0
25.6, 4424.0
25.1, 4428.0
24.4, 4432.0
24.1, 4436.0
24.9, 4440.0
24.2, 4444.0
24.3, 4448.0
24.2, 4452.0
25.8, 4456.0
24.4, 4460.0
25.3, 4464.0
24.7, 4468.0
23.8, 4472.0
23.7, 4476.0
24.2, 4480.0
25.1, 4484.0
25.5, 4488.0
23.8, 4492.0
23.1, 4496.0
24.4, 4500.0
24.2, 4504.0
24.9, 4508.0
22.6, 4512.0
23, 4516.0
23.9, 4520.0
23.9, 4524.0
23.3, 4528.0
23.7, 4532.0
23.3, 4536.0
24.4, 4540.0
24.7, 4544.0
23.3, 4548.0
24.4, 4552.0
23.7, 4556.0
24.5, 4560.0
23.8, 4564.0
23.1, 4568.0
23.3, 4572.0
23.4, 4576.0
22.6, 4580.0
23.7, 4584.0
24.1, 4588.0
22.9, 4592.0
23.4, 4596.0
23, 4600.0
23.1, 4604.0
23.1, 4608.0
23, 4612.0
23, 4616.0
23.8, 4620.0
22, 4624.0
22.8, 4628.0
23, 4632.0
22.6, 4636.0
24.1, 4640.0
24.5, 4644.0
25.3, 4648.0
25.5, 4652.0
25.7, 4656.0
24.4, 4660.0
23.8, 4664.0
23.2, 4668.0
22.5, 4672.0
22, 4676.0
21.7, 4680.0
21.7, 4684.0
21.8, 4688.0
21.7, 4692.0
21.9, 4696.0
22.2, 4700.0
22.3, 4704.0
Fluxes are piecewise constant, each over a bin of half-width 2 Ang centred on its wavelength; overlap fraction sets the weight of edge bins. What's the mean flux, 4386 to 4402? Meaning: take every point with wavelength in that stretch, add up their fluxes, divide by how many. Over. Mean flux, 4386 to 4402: 27.1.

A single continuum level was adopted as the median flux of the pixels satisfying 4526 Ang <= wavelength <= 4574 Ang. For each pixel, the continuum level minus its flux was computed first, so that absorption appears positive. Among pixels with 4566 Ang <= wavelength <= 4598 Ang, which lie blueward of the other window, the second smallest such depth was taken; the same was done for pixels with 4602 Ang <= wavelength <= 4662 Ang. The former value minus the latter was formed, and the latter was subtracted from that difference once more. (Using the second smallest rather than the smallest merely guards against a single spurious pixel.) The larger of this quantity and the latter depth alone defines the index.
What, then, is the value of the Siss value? 3.6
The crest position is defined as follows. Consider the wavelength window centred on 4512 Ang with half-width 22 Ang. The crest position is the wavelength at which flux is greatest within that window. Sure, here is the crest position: 4508.0 Ang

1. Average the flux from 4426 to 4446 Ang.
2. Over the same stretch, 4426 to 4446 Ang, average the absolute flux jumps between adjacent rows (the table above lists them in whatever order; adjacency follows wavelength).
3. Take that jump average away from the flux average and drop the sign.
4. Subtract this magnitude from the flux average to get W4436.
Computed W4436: 0.6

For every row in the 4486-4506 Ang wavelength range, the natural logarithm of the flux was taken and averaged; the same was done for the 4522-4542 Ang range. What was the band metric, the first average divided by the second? 1.01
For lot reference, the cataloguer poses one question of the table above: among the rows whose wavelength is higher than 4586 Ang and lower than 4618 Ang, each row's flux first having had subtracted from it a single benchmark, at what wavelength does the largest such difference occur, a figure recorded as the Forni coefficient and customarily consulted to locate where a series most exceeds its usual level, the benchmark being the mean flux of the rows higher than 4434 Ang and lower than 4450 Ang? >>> 4588.0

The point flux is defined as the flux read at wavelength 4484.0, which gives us 25.1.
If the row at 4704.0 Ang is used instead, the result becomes 22.3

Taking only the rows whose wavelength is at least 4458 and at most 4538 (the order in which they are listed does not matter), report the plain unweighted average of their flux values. 24.0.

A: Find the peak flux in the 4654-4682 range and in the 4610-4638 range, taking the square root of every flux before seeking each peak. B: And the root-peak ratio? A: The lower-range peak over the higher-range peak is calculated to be 0.96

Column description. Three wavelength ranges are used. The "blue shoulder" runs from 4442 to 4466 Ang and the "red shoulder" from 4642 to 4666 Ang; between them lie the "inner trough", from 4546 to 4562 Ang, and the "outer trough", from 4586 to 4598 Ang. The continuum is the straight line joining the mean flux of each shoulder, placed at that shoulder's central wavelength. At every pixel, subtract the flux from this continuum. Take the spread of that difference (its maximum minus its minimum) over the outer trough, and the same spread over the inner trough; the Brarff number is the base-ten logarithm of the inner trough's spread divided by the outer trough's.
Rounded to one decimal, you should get 0.0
